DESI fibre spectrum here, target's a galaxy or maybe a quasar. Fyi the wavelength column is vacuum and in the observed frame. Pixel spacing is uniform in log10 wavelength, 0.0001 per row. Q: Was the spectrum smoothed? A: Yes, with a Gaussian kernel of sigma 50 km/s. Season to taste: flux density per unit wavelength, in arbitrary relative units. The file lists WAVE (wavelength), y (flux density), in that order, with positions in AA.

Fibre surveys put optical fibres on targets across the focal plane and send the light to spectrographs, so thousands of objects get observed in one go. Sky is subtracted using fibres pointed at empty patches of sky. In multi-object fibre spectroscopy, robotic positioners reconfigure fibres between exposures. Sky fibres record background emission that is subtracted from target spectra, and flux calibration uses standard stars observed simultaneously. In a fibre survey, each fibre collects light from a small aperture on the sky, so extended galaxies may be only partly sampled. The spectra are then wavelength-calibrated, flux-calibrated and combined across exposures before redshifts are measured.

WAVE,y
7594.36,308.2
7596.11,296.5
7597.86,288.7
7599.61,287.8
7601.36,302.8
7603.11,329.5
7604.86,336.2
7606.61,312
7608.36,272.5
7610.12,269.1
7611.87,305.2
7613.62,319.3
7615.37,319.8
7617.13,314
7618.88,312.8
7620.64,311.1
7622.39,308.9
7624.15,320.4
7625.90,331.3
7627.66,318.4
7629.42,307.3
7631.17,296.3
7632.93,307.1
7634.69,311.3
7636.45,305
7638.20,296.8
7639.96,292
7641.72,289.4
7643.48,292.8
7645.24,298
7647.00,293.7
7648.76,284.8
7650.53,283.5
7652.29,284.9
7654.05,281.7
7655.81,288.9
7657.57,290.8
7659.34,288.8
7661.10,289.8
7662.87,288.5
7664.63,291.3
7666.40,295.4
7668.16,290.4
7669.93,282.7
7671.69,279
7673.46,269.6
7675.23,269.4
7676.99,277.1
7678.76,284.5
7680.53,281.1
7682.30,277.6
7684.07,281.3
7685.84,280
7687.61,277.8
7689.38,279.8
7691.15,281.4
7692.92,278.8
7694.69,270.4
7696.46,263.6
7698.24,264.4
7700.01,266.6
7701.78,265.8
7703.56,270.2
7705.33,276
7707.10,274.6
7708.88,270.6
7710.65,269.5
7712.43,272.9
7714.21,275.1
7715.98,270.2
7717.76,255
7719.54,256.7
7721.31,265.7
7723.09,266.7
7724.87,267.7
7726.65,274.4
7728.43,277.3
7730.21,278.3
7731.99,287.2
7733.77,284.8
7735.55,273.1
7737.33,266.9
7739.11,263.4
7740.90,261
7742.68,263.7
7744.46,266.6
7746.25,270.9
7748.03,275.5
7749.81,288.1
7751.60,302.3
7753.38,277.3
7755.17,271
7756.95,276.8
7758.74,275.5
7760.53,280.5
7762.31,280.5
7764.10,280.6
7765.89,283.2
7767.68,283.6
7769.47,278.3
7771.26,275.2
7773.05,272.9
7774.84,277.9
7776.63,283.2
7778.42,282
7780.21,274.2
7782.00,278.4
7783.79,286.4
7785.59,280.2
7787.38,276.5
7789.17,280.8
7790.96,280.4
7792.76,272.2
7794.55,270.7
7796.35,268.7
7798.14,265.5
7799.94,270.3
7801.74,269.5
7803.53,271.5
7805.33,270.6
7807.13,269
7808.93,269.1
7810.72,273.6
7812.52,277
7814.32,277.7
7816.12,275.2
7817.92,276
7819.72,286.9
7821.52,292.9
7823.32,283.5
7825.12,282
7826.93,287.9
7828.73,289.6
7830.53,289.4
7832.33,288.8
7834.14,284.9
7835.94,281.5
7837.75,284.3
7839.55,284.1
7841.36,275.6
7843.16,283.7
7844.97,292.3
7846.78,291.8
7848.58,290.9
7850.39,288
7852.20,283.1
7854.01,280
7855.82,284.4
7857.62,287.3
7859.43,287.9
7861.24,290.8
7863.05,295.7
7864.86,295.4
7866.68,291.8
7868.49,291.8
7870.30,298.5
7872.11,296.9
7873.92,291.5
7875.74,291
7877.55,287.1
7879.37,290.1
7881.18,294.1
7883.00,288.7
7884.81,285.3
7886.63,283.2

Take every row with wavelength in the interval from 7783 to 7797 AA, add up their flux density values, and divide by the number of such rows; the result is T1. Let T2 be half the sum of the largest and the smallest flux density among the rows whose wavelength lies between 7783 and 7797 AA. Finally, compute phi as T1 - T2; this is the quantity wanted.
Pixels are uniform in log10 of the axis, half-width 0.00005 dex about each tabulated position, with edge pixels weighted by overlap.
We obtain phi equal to -0.6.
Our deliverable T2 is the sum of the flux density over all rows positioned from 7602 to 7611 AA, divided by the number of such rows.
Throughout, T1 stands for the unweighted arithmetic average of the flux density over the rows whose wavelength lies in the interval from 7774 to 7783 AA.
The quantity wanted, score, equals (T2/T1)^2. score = 1.18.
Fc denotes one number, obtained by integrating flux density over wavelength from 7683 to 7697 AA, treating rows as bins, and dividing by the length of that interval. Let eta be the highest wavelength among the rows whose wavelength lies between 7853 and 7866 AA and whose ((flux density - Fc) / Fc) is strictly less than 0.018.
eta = 7854.01 AA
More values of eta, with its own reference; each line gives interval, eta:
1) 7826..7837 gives 7835.94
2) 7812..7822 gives 7817.92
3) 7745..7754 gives 7753.38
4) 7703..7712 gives 7710.65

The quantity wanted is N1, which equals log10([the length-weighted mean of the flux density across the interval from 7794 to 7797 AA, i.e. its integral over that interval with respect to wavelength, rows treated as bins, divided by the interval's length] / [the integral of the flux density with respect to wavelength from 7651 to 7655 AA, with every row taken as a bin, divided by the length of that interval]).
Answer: -0.023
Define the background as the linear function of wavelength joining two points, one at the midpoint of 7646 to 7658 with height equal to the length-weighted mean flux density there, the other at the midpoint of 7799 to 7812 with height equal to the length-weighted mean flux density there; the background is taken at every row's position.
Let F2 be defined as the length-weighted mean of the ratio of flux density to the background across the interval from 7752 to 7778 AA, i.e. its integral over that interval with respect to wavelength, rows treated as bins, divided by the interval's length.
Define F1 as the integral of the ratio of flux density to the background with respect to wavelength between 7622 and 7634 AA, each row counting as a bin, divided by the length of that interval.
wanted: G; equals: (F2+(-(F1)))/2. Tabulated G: -0.03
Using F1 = 1.08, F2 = 1.01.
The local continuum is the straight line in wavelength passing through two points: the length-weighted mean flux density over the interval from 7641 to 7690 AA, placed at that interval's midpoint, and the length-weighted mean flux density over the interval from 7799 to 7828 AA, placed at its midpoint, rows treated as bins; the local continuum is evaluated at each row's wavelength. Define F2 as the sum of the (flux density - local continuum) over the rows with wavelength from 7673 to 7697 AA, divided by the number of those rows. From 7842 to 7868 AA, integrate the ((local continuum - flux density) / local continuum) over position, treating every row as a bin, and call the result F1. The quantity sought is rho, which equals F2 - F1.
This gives -5.8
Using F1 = -1.3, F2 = -7.1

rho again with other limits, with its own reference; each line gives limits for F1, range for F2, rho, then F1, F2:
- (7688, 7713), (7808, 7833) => 4.4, 1.0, 5.4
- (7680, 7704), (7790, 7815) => -6.6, 0.8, -5.8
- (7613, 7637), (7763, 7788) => 2.7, -2.2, 0.5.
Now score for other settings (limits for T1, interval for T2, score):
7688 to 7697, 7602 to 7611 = 1.22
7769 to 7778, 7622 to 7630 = 1.31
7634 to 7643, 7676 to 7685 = 0.88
